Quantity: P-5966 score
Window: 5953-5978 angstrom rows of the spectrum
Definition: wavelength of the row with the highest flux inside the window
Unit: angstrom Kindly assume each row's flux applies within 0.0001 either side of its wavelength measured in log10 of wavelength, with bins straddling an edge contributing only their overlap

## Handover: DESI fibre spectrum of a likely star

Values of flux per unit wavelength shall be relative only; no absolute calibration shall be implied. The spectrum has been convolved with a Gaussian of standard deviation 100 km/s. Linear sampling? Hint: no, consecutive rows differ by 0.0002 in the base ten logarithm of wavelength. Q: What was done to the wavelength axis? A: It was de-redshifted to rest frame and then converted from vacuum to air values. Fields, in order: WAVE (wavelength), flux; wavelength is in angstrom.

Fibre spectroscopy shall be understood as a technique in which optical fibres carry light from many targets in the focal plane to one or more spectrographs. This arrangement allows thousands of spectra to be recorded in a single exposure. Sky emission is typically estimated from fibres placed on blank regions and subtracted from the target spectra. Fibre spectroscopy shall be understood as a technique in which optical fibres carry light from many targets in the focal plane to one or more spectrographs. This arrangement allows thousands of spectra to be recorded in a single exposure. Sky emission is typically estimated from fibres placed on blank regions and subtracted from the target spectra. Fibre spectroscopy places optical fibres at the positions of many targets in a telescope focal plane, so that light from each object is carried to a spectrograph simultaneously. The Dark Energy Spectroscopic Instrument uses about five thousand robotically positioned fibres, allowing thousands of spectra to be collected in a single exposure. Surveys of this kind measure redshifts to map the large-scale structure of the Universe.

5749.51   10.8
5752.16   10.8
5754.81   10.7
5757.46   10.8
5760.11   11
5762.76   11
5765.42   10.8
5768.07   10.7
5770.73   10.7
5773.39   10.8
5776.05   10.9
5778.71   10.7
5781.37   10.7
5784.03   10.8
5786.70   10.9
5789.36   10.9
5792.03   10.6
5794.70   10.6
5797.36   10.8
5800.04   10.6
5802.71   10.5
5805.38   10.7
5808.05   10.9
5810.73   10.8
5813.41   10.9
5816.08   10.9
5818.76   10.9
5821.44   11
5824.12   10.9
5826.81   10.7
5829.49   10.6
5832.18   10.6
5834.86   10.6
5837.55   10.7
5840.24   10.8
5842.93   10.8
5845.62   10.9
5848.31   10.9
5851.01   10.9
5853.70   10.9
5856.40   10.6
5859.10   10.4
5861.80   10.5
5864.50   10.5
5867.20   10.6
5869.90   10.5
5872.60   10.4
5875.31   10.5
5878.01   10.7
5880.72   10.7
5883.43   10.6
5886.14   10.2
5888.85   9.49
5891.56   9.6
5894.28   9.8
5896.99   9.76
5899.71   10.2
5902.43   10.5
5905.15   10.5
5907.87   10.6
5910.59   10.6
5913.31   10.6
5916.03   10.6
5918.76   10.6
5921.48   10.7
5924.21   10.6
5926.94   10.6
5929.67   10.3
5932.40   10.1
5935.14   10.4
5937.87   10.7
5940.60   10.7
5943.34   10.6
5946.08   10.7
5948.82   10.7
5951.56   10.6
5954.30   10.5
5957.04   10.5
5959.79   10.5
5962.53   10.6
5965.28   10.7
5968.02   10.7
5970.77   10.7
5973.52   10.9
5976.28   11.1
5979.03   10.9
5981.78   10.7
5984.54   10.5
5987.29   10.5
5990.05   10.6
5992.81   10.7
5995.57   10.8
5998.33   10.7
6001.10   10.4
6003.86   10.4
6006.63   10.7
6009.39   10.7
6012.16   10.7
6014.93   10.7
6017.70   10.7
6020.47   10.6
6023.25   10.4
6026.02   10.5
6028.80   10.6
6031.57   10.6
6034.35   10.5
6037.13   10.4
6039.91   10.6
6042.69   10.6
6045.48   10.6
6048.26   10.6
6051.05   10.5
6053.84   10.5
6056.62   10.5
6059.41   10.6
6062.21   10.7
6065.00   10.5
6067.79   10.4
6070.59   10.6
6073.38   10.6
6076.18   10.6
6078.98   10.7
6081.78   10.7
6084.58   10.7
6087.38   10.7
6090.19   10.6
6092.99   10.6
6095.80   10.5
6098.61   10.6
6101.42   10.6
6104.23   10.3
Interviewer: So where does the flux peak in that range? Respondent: 5976.28 angstrom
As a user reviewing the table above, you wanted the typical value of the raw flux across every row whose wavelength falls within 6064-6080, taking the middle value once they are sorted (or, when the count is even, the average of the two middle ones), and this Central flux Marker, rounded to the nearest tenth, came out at 10.6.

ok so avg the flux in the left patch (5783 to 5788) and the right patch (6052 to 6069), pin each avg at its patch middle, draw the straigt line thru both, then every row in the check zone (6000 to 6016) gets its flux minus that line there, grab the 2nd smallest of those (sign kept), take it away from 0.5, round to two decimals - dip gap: 0.70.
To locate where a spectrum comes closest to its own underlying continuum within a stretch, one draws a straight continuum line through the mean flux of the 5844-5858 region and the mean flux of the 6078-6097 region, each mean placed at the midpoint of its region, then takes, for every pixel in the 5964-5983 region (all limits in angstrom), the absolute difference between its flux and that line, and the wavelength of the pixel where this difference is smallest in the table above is 5981.78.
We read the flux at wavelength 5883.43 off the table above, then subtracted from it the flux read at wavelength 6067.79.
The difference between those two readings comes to 0.20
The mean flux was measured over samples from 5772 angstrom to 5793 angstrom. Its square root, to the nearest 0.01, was 3.28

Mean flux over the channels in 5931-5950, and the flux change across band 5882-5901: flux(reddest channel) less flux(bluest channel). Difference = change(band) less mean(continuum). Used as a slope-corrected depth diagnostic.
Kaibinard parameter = -11.0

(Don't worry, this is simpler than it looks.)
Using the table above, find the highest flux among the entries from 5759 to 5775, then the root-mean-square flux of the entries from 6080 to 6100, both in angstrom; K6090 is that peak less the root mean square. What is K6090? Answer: 0.37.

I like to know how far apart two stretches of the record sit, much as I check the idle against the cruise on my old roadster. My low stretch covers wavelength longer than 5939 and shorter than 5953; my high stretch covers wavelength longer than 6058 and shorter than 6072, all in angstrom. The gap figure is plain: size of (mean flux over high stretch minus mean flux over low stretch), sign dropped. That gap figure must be 0.10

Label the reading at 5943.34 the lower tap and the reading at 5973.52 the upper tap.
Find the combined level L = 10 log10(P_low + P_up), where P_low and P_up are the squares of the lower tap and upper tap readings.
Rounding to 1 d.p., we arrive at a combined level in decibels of 23.6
